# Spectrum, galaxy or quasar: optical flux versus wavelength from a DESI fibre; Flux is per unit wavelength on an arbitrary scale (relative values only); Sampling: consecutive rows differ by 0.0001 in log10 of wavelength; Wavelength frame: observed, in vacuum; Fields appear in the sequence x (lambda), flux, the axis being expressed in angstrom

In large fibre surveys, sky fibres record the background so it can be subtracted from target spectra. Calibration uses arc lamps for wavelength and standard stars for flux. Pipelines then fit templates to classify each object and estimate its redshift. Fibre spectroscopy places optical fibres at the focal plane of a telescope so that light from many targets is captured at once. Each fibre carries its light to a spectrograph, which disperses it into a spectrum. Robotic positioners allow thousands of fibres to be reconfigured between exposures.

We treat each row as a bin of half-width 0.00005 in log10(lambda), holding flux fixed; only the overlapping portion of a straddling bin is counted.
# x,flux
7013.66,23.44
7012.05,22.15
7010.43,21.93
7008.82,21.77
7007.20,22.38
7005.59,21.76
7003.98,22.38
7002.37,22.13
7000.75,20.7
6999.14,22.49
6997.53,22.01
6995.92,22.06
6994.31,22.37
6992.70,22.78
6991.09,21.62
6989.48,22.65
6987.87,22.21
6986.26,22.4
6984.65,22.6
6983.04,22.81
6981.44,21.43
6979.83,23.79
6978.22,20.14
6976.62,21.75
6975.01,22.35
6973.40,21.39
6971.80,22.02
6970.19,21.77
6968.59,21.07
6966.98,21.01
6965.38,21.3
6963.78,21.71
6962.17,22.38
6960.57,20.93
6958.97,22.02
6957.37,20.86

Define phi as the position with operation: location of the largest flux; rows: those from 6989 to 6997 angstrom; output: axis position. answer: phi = 6992.70 angstrom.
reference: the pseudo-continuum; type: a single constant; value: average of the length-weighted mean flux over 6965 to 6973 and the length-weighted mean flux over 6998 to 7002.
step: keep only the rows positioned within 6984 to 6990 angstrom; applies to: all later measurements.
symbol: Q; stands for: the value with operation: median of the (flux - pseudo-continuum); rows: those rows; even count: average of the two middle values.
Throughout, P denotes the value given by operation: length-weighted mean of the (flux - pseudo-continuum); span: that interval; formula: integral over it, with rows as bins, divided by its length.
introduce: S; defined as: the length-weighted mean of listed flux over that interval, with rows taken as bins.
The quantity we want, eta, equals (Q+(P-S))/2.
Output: -10.3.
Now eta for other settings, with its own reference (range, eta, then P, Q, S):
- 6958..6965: -10.6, 0.2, 0.31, 21.7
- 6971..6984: -10.6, 0.4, 0.33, 22.0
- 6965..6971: -11.0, -0.3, -0.37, 21.3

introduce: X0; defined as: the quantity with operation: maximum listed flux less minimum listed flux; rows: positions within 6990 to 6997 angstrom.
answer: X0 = 1.2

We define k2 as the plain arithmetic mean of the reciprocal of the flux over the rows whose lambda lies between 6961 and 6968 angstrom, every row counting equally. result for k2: 0.0463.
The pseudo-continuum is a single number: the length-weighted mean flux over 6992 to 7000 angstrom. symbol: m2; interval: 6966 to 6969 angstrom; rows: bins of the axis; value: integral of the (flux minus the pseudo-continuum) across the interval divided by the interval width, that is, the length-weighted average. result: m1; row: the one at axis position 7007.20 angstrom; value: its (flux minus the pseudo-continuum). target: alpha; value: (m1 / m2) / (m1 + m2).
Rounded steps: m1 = 0.0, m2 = -1.29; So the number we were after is 0.0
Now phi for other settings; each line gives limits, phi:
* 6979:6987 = 6979.83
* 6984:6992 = 6989.48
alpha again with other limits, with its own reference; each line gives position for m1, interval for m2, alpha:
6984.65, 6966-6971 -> 0.3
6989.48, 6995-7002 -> 3.4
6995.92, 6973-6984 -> -1.2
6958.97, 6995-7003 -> -0.9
